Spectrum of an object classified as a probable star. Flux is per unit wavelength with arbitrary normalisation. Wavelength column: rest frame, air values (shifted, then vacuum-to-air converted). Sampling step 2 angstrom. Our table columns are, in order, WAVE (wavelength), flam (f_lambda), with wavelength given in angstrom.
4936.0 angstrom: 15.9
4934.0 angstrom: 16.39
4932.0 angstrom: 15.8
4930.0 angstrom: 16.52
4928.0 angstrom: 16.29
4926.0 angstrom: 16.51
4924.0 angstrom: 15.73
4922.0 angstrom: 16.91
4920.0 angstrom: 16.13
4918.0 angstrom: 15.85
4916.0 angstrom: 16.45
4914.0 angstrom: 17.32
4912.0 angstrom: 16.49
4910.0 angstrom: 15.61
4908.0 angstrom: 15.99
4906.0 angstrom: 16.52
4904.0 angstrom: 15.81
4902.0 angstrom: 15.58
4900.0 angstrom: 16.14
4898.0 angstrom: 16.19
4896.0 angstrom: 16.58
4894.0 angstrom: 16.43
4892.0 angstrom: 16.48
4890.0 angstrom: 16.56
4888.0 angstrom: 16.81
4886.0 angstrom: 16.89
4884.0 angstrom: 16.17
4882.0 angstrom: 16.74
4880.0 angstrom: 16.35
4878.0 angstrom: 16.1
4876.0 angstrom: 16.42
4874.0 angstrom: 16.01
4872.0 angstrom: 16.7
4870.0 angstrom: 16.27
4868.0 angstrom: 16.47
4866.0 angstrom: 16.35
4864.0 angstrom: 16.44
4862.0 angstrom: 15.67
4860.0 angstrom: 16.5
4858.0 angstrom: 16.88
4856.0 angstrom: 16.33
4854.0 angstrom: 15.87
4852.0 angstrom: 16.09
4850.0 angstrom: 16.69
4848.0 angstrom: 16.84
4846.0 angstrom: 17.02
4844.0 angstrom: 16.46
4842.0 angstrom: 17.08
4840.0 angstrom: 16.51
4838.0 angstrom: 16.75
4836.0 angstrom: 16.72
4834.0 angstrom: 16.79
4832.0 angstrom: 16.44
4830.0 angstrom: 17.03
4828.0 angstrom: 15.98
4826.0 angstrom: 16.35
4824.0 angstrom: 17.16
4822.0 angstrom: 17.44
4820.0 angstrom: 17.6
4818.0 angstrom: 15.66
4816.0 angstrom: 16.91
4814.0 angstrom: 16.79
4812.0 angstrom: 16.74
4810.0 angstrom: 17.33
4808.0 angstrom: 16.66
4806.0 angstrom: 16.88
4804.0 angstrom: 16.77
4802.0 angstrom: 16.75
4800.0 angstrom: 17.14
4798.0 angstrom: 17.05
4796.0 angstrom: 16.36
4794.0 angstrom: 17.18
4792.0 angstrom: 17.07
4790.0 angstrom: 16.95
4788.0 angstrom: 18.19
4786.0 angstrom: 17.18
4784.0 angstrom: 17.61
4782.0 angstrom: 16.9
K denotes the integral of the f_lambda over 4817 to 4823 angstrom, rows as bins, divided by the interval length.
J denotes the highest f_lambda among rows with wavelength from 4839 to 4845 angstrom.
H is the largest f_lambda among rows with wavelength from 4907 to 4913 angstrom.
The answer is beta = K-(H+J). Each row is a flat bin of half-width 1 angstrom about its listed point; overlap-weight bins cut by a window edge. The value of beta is -16.7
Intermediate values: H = 16.49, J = 17.08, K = 16.9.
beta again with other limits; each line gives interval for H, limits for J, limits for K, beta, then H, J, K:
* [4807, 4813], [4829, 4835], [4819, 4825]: -17.0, 17.33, 17.03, 17.4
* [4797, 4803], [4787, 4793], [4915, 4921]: -19.2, 17.14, 18.19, 16.1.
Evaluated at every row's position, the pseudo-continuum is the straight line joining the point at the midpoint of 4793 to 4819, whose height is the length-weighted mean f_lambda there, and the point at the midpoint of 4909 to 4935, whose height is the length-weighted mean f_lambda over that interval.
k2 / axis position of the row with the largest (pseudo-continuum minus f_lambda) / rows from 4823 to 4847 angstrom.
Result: 4828.0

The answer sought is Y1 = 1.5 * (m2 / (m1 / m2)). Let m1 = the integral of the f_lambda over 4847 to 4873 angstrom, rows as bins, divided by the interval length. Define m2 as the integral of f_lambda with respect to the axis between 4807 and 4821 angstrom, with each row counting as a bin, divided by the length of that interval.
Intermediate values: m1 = 16.4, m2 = 16.8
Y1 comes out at 25.9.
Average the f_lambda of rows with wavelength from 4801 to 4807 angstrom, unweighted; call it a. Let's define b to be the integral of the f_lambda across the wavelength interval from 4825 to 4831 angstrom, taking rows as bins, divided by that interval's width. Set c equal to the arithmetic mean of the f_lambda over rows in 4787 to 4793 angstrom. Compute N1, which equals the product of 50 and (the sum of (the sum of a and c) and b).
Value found 2533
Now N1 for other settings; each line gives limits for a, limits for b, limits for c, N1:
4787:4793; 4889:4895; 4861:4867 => 2502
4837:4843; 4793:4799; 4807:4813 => 2528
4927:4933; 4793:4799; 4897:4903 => 2452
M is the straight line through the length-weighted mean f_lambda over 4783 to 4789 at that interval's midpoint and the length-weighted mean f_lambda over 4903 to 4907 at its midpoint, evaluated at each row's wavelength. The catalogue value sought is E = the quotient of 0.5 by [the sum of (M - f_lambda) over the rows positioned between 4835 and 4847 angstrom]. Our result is 0.39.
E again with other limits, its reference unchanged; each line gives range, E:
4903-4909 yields 3.64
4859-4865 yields 0.33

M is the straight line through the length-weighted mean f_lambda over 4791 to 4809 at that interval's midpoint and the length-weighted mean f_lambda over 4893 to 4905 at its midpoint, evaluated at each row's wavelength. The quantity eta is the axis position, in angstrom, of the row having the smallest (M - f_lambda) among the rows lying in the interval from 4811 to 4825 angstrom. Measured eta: 4820.0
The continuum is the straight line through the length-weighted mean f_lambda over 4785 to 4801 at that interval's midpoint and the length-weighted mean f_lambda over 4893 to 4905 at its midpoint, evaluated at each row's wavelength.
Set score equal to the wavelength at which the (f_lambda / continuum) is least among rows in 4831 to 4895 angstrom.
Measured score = 4862.0 angstrom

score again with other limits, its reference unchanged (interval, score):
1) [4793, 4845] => 4818.0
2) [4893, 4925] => 4902.0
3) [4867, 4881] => 4874.0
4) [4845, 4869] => 4862.0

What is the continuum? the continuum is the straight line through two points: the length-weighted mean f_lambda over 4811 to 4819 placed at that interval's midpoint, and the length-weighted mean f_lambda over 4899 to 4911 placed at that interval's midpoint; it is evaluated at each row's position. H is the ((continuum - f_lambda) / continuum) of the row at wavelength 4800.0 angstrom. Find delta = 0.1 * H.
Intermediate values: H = -0.031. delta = -0.0031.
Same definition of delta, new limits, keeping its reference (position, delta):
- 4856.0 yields -0.0004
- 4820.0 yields -0.0067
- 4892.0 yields -0.0028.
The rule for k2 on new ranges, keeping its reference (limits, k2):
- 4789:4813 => 4796.0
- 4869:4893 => 4874.0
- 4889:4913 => 4902.0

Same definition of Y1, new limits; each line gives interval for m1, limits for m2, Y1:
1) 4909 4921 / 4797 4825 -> 26.3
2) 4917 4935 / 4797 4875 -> 25.6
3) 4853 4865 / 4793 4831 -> 26.1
